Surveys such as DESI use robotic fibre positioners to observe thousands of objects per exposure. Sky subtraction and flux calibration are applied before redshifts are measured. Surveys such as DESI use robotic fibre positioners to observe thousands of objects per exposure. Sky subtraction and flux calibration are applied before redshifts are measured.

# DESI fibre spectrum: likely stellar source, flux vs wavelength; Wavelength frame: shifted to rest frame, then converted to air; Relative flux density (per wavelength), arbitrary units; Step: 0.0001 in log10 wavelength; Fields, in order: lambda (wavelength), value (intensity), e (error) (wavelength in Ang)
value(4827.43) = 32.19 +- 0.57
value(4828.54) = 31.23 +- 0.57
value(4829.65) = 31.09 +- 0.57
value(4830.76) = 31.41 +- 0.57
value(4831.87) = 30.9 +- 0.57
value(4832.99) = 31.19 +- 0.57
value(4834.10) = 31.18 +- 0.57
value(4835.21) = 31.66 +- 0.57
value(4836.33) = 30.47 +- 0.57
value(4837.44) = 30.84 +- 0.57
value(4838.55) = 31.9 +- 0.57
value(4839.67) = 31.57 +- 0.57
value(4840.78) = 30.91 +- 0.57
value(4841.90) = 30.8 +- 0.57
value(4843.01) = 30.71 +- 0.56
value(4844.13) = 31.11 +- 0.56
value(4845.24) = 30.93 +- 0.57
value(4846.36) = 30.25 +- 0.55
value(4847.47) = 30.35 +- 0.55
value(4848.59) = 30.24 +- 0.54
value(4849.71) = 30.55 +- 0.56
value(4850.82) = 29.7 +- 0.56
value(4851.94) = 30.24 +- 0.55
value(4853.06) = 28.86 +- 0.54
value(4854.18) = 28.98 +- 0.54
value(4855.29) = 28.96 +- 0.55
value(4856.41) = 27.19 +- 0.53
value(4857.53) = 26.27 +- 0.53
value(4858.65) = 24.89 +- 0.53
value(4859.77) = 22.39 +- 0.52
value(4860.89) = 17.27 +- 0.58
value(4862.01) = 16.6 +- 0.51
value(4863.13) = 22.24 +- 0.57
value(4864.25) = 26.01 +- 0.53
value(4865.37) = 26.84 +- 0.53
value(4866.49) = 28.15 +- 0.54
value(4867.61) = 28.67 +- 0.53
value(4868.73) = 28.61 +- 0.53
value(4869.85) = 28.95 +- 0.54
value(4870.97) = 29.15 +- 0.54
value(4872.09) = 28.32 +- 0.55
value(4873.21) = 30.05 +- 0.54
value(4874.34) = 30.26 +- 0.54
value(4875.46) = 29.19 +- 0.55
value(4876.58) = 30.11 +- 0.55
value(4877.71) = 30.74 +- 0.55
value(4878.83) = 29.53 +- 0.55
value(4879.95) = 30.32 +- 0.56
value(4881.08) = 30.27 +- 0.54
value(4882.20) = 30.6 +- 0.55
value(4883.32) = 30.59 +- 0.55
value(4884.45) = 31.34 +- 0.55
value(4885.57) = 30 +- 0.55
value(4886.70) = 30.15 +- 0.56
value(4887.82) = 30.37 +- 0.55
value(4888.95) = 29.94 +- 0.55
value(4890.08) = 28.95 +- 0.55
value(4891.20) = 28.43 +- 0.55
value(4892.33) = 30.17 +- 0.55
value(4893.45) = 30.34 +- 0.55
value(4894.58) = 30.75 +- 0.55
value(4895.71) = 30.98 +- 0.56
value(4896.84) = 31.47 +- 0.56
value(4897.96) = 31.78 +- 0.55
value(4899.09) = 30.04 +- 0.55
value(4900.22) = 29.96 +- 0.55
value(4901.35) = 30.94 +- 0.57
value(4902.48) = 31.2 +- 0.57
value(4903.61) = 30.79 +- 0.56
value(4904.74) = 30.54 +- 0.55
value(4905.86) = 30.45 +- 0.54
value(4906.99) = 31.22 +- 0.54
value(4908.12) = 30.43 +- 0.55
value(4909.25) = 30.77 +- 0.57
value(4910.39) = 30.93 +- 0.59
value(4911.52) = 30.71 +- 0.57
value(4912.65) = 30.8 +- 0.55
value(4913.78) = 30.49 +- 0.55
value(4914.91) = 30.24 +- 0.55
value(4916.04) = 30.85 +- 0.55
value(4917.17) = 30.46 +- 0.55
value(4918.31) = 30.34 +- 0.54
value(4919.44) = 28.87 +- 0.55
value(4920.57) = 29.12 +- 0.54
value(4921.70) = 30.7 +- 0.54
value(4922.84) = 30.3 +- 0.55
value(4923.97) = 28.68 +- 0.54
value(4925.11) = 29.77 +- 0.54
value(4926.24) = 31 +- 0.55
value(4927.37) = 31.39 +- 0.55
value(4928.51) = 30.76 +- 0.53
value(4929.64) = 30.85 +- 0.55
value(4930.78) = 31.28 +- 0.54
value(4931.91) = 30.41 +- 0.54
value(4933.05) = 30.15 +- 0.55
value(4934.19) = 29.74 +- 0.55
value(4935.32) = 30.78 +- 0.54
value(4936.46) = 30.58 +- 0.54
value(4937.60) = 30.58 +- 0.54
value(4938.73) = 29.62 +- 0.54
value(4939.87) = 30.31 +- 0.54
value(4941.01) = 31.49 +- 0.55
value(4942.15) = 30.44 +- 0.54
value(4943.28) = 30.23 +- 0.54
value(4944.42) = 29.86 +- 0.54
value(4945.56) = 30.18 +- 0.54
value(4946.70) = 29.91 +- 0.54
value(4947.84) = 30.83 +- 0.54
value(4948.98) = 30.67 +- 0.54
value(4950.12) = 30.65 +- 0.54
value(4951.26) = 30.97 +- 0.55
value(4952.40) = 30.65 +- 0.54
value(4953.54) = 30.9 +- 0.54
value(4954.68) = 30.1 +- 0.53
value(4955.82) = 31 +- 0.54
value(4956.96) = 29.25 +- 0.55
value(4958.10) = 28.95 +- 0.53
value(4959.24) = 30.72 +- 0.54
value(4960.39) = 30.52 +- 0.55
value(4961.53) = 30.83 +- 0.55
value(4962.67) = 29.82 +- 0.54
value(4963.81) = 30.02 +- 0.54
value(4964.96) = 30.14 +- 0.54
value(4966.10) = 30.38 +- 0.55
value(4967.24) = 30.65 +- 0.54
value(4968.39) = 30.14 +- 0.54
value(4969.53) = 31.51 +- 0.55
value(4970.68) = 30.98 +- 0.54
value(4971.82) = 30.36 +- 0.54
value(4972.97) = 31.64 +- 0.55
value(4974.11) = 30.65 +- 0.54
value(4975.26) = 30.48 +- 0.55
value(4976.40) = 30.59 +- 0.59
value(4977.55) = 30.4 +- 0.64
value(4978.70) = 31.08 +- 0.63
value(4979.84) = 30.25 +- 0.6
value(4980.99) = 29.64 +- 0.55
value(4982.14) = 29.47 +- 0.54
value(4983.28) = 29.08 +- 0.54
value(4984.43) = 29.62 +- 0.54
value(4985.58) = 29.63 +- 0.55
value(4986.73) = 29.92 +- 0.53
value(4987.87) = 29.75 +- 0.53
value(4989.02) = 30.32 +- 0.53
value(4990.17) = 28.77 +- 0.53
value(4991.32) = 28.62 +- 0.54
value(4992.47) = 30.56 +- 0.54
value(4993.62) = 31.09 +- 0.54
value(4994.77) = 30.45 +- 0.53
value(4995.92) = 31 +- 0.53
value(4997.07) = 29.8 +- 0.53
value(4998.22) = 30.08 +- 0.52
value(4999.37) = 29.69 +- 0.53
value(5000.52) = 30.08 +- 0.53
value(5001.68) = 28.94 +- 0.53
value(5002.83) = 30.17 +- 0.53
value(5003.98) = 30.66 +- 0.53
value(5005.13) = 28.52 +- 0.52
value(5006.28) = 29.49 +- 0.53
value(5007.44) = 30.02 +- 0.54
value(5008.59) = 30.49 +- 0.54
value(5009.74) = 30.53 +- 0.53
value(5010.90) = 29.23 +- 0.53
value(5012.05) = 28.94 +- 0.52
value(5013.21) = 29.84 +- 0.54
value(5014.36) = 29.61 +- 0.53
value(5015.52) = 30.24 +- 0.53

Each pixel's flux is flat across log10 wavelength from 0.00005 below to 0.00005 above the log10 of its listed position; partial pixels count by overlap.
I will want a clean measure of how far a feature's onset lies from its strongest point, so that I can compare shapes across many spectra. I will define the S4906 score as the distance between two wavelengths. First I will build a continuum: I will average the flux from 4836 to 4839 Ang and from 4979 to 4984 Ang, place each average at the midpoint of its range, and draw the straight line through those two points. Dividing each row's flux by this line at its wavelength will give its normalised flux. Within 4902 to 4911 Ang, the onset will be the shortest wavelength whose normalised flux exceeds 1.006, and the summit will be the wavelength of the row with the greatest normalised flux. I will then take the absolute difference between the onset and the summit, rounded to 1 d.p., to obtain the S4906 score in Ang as 4.5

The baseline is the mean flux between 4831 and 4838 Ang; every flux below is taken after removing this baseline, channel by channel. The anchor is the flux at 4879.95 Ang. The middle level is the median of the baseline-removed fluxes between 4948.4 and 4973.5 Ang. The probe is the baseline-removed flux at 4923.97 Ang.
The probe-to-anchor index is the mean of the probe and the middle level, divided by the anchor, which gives 1.9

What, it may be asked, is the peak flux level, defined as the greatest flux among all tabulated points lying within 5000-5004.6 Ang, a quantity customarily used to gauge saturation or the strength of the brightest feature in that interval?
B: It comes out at 30.66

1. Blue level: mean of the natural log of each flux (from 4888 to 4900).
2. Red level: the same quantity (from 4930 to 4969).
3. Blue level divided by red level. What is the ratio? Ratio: 1.00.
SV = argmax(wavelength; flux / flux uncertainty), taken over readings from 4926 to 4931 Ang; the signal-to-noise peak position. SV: 4928.51 Ang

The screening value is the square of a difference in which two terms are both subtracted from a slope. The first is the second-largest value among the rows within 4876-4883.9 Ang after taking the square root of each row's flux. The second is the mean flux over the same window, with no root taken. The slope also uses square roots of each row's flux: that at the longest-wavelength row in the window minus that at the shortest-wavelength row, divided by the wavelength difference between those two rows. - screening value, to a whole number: 1284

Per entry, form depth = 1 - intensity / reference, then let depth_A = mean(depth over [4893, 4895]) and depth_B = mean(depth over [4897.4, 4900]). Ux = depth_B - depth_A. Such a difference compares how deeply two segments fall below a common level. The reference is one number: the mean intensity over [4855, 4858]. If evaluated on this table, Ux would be -0.01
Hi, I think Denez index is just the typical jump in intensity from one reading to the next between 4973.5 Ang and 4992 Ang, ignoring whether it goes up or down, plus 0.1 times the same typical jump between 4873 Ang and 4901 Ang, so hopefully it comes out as 0.49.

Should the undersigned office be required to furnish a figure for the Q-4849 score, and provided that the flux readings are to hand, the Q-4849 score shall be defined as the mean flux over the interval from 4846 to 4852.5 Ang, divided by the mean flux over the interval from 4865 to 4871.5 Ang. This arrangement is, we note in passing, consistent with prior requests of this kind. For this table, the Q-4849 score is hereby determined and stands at 1.06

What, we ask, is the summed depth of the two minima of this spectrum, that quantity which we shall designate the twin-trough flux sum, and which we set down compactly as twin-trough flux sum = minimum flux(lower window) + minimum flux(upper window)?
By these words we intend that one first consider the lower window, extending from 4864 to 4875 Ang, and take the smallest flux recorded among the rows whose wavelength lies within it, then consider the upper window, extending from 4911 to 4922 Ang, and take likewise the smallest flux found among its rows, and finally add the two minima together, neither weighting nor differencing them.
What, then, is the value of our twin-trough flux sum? 54.9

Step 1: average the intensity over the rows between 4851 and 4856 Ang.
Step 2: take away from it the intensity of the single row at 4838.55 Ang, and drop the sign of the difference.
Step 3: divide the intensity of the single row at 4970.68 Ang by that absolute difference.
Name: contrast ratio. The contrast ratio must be 12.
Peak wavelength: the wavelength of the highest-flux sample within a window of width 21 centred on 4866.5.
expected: 4874.34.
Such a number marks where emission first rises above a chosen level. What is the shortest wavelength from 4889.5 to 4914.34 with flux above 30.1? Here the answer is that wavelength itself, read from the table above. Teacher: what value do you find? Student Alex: 4892.33 Ang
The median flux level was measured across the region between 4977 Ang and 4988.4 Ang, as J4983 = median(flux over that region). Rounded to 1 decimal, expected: 29.7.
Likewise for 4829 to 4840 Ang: 31.2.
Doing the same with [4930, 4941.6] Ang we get 30.5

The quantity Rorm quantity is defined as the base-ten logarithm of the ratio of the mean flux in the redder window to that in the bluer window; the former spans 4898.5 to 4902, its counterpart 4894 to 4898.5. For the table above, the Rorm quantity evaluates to -0.013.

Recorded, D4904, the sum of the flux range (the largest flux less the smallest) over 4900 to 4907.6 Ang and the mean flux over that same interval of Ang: 32.0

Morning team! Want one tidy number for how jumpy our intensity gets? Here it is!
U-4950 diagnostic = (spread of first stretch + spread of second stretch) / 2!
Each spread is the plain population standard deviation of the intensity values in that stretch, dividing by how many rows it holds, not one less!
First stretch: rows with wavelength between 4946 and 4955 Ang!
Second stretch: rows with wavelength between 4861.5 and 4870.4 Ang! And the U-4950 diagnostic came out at 2.2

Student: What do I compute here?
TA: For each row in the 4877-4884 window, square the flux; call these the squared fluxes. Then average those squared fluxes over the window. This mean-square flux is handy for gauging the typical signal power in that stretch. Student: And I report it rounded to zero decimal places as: 921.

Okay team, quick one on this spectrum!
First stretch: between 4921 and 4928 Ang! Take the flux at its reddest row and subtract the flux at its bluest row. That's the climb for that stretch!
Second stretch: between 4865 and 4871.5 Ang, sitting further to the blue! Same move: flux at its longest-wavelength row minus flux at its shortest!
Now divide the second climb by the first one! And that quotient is 3.3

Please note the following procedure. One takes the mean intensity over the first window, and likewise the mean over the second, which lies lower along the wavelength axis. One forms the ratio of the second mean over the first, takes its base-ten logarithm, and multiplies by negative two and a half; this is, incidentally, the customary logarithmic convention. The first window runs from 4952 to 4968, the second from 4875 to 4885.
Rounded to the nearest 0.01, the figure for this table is 0.00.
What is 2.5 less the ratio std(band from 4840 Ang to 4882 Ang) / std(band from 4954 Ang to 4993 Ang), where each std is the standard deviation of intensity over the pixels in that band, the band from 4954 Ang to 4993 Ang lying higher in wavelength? -2.3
